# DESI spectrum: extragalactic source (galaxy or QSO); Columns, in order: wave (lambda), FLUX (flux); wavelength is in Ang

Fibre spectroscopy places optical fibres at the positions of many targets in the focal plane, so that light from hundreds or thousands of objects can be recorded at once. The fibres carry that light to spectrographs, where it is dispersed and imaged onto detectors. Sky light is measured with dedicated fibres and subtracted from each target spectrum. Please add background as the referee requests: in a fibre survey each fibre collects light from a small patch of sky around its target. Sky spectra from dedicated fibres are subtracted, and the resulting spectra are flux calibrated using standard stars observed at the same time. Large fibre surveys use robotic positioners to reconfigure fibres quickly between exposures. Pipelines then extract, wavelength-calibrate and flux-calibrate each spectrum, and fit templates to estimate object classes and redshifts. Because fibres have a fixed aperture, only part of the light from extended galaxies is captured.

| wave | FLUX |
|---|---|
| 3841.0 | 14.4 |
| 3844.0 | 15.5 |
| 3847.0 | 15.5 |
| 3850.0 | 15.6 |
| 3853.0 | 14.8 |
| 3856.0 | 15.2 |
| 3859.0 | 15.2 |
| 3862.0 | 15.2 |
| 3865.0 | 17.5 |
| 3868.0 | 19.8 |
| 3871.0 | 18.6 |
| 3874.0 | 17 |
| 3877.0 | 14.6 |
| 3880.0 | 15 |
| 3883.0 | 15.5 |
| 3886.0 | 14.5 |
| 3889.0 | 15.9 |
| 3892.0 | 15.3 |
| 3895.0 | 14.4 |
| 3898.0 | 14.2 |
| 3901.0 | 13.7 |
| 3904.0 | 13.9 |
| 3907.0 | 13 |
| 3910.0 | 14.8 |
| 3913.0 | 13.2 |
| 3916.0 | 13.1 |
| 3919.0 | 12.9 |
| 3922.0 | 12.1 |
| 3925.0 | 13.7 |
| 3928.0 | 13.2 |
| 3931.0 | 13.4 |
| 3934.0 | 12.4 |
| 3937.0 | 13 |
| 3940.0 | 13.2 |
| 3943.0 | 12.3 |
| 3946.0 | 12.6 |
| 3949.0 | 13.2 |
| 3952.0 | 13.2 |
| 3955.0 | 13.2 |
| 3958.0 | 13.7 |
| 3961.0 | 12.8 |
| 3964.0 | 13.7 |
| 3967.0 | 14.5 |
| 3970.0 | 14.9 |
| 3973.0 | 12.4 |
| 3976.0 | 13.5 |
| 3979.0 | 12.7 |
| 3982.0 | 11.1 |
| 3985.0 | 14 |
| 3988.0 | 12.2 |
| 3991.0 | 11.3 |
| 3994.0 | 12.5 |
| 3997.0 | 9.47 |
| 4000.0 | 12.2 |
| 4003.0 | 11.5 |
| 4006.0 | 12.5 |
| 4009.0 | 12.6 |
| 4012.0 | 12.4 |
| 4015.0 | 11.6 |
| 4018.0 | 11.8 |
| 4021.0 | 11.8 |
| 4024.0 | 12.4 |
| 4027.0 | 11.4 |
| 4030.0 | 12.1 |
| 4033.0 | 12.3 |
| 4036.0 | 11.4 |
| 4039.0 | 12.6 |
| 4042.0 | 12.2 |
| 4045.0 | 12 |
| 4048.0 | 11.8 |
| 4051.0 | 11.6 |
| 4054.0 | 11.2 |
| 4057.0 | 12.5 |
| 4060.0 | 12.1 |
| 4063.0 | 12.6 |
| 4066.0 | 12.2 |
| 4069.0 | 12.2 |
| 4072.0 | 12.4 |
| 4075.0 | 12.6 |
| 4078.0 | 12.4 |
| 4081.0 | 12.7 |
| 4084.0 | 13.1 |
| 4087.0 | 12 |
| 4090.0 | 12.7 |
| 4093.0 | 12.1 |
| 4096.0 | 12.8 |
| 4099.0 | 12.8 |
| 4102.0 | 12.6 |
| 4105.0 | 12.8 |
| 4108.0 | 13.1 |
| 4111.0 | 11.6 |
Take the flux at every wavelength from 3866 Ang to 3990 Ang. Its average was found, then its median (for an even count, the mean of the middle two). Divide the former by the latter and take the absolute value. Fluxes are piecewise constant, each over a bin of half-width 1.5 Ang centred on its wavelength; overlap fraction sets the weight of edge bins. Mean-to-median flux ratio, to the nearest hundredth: 1.03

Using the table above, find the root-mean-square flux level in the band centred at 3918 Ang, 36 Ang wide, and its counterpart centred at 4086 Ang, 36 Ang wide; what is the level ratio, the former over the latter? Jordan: 1.06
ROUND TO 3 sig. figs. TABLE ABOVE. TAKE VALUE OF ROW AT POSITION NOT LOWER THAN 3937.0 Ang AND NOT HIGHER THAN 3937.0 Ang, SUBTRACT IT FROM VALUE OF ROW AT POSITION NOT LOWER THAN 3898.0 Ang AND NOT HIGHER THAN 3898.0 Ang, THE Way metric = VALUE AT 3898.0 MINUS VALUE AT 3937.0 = 1.20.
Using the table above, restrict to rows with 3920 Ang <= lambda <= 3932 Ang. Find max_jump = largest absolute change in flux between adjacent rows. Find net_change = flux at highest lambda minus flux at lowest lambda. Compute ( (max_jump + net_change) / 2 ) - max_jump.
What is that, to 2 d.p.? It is -0.15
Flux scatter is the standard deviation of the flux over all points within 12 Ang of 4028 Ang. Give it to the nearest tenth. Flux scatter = 0.4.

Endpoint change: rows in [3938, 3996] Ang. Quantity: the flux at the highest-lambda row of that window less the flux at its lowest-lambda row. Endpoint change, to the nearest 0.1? -0.7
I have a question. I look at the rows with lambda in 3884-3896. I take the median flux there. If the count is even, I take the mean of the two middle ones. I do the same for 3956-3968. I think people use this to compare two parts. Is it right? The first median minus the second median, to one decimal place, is 1.2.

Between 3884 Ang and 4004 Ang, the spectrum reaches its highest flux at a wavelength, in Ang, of 3889.0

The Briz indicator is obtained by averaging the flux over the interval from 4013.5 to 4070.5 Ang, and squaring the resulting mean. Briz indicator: 144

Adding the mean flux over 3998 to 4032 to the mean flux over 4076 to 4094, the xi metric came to 25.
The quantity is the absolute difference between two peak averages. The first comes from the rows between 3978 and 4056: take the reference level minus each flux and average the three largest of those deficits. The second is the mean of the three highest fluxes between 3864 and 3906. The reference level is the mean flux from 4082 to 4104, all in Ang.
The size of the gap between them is 17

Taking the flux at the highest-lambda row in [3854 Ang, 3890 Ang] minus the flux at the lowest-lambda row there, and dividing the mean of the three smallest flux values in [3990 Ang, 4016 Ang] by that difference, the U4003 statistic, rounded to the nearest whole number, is 15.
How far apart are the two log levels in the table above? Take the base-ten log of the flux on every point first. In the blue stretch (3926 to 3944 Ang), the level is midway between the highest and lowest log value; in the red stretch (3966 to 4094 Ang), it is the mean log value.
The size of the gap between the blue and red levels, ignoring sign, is 0.021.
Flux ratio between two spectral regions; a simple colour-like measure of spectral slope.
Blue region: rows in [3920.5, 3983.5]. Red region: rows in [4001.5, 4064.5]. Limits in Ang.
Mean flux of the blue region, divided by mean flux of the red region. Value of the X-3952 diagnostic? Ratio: 1.09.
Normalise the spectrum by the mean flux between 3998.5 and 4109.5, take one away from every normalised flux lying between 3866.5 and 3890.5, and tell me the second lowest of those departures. 0.19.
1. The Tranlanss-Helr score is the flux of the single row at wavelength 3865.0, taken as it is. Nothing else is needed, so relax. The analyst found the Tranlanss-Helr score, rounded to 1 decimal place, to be 17.5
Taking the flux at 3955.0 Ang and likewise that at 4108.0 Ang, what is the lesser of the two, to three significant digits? 13.1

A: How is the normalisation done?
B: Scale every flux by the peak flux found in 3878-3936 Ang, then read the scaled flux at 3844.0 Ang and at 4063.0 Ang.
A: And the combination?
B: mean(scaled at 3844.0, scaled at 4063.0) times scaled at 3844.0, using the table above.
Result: 0.9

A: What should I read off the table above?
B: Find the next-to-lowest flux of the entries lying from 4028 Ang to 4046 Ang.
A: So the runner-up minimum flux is 12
